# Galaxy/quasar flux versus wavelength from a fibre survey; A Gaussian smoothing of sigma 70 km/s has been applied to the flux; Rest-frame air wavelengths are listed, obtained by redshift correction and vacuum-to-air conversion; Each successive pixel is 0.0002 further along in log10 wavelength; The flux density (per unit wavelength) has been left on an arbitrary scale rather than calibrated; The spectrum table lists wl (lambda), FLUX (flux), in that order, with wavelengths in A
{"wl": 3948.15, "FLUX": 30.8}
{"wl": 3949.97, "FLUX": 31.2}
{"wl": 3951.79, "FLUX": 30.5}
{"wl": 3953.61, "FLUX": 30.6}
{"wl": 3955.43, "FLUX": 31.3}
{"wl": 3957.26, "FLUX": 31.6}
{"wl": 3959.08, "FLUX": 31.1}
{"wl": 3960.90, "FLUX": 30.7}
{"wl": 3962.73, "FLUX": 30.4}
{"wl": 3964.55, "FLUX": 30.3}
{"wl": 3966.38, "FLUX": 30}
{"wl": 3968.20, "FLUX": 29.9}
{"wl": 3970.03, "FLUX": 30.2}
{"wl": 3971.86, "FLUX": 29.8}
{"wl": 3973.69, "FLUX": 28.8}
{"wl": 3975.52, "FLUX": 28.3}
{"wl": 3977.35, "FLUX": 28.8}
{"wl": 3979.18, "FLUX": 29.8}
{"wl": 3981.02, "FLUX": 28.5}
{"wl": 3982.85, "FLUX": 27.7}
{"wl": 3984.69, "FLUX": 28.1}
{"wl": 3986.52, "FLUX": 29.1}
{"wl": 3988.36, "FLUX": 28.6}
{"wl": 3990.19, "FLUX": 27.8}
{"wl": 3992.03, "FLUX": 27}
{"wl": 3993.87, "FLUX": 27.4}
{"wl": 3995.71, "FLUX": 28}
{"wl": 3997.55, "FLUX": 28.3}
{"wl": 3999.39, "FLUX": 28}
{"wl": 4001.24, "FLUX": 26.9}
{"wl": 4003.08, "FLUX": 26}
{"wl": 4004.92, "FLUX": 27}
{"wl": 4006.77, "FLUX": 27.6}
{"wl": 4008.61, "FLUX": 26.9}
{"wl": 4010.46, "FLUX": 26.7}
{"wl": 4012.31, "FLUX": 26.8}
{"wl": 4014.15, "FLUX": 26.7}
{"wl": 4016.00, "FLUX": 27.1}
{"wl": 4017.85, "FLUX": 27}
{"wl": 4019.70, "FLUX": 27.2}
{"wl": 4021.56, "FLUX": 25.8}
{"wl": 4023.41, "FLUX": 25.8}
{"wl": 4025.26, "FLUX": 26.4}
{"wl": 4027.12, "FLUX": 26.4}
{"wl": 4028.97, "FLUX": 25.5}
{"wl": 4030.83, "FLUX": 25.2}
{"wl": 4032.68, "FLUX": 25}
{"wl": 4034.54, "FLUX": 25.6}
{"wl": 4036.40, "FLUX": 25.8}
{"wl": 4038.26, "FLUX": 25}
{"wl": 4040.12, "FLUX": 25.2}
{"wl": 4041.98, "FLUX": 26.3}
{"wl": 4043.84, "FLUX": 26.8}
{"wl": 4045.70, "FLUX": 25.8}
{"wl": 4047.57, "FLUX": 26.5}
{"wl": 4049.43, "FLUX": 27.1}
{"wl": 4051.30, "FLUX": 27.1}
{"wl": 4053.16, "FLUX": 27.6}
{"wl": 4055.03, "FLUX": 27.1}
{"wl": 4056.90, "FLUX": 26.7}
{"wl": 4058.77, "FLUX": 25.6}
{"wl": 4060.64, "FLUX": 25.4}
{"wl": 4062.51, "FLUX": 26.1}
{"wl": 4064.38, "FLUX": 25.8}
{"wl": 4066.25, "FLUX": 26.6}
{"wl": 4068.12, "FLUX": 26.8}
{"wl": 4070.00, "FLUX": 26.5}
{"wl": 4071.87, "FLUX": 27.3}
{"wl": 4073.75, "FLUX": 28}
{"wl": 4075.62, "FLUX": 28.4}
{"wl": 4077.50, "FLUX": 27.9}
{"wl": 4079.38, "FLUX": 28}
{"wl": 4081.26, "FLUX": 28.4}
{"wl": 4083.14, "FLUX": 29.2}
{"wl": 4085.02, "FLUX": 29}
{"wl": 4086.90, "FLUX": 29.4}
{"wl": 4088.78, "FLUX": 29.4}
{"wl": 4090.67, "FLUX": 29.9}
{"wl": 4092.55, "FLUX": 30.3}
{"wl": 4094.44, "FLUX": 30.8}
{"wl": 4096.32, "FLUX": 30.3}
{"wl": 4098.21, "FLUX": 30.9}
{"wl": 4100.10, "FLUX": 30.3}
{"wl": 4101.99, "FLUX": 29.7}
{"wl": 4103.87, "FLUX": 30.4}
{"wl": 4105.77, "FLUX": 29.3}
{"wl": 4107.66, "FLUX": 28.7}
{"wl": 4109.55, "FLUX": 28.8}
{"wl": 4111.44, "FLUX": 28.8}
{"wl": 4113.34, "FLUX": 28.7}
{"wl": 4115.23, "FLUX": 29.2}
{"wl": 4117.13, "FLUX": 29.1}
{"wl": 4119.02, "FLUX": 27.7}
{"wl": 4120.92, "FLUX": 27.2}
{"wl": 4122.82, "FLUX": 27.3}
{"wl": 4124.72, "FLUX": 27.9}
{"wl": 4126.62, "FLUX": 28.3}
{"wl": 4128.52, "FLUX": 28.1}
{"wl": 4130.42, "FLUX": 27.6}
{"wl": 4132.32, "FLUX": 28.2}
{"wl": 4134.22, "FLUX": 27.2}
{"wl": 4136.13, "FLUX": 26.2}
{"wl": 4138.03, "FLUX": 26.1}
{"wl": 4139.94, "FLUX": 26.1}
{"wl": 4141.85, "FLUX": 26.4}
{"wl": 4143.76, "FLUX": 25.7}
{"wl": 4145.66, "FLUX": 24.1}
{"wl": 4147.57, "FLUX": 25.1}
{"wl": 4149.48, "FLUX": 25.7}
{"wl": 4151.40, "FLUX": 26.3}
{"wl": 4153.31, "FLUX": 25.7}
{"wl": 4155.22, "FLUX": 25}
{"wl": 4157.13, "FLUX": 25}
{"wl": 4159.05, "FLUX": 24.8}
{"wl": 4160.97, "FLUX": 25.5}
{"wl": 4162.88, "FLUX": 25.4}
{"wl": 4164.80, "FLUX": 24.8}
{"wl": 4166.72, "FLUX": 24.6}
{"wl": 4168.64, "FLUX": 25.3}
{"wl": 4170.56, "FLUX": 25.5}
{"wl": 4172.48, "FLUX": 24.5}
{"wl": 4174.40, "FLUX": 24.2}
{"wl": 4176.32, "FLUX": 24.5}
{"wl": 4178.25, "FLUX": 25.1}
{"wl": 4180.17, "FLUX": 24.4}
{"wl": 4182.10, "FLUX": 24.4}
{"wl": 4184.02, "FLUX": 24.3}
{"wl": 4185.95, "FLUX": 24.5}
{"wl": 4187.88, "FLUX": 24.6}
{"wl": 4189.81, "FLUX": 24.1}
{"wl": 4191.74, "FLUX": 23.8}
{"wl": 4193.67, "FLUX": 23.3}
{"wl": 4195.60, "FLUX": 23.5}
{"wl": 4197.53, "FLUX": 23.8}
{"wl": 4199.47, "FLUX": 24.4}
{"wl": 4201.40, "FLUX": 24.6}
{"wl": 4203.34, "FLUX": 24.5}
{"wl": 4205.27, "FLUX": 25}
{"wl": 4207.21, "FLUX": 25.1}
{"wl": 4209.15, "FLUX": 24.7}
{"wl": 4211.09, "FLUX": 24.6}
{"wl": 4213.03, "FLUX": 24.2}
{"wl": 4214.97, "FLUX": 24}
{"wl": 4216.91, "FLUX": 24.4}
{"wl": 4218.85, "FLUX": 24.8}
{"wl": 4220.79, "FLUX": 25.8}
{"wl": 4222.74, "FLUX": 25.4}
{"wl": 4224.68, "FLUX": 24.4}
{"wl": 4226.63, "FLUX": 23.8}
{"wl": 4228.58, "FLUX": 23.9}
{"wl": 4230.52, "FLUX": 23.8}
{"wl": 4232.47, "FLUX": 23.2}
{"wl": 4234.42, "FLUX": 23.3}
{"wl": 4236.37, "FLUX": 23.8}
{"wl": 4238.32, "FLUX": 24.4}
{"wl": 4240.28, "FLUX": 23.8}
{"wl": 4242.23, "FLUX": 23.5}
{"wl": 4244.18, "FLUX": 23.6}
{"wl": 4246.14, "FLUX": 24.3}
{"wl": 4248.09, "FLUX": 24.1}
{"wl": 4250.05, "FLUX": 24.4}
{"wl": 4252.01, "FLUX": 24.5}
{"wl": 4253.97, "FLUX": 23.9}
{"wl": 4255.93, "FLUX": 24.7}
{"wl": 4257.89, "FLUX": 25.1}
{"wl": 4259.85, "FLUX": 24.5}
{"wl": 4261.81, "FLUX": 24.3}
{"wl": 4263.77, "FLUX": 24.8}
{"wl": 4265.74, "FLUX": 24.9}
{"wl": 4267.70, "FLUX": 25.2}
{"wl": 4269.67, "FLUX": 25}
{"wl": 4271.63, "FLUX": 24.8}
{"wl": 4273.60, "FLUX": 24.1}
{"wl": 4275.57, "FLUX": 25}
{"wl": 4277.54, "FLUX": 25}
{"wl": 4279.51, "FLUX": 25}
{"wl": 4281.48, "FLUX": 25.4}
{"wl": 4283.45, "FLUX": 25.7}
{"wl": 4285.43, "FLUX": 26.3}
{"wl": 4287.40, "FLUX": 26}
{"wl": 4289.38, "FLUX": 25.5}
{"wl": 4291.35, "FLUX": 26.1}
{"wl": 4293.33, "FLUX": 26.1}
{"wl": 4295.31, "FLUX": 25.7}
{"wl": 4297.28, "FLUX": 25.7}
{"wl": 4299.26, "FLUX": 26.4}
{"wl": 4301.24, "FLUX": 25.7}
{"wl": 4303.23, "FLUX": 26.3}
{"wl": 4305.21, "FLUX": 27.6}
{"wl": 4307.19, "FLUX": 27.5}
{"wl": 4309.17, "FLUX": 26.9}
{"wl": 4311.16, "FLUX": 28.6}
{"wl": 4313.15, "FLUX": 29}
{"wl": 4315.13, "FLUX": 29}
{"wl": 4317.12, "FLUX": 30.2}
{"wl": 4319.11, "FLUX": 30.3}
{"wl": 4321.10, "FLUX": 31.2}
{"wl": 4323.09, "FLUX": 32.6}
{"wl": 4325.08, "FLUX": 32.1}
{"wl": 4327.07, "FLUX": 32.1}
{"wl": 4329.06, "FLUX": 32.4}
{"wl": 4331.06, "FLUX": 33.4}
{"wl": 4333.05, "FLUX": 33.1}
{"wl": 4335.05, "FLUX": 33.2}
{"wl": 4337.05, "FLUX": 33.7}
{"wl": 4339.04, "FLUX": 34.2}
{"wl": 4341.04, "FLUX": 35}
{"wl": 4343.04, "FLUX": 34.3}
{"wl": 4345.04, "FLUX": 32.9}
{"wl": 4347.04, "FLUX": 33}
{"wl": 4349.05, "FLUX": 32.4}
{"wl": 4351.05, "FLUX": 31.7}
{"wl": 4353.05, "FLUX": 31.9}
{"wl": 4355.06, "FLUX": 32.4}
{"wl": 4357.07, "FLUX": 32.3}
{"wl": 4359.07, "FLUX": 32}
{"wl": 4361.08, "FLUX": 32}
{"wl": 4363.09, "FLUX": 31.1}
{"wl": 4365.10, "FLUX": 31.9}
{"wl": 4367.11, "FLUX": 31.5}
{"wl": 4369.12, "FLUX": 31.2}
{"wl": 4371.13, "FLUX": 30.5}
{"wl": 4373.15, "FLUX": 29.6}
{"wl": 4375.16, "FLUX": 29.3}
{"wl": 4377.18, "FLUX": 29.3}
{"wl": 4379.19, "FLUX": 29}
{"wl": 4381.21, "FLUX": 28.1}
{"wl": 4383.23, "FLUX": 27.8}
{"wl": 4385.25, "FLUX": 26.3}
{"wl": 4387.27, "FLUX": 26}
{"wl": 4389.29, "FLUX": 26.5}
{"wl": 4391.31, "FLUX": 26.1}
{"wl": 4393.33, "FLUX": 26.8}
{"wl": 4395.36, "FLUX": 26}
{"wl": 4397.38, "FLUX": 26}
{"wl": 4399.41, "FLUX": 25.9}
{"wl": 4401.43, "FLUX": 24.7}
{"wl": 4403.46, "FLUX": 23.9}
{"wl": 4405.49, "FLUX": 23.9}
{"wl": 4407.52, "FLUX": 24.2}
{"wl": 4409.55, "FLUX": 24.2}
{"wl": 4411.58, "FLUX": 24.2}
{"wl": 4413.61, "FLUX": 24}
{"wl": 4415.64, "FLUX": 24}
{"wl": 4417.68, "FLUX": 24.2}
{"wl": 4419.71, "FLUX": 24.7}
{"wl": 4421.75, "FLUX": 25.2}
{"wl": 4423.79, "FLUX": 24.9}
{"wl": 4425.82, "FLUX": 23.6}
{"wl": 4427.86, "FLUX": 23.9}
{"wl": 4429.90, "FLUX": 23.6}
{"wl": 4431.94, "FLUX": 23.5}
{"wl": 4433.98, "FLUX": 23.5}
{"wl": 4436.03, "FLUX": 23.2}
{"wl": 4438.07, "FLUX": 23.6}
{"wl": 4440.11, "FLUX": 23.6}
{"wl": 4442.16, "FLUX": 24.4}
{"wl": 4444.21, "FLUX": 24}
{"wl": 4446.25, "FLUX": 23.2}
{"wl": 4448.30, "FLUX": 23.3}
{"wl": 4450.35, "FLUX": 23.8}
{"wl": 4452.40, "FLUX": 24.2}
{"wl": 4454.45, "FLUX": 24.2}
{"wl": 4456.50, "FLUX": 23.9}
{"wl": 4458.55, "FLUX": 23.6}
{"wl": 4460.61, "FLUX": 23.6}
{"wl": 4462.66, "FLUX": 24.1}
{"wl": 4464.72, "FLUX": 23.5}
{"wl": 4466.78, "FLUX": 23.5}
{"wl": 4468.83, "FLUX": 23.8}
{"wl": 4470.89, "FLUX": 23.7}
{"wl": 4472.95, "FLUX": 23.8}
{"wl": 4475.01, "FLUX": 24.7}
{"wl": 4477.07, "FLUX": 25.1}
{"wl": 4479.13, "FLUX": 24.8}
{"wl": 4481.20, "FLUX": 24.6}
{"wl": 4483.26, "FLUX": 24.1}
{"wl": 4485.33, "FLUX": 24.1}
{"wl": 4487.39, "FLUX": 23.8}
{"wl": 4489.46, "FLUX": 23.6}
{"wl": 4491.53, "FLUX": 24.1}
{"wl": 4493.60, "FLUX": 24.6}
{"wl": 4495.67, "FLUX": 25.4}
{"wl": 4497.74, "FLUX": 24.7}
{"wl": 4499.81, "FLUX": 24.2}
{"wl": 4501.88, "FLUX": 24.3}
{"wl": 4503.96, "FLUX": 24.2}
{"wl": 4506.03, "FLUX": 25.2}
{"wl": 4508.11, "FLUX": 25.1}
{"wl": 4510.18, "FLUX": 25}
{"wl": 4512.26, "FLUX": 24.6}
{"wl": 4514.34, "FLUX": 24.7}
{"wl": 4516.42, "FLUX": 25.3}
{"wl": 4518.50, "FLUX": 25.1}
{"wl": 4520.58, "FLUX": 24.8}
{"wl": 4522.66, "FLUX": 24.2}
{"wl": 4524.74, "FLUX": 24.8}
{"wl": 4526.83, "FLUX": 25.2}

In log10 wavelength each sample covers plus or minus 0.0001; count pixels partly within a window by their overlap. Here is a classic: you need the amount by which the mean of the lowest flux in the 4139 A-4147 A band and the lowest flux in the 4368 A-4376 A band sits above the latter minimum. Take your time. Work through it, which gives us -2.6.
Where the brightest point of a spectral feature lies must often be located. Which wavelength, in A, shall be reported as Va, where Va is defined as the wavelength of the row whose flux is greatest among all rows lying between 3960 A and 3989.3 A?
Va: 3960.90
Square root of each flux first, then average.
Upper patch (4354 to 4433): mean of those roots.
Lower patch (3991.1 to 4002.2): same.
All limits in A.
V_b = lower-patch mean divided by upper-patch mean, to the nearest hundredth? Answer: 1.01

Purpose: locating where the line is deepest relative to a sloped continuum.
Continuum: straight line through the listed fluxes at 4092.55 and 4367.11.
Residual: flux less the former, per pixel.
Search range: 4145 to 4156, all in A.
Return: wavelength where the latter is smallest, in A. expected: 4145.66 A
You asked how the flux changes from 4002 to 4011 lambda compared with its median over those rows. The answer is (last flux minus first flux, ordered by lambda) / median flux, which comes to 0.026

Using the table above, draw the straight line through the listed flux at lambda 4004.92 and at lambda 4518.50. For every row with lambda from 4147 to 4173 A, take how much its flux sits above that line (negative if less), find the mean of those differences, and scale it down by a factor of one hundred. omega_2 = -0.012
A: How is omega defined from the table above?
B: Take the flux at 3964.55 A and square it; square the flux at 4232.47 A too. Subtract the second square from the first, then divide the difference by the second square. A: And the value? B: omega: 0.71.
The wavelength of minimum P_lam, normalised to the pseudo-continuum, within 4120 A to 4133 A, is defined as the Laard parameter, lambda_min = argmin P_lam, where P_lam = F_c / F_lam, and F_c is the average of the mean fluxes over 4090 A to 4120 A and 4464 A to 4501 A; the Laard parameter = 4126.62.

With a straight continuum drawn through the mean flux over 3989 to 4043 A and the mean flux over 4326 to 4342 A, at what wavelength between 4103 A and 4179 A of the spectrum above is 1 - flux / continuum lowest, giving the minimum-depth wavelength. 4103.87 A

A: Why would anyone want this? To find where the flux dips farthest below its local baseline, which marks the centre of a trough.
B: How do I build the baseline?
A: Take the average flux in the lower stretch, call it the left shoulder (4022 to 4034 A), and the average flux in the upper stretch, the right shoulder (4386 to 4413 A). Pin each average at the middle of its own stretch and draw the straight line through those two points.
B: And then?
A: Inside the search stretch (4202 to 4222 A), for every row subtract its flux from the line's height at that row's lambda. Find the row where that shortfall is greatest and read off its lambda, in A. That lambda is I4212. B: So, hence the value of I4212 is 4214.97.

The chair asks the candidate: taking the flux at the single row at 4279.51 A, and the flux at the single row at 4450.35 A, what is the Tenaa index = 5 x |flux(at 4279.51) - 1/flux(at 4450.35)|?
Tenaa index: 125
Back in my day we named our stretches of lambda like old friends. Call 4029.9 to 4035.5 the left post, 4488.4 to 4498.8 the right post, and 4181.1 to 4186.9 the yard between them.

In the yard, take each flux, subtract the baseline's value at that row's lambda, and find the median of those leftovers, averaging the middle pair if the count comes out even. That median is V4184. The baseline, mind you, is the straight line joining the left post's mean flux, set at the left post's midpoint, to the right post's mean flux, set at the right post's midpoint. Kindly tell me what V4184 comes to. -0.6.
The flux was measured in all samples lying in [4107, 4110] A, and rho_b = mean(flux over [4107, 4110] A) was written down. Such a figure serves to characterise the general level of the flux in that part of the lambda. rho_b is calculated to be 28.8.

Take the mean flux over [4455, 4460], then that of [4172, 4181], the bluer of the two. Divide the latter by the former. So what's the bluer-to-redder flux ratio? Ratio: 1.03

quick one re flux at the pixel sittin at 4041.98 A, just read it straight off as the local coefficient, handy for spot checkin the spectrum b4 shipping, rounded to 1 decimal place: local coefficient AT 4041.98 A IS 26.3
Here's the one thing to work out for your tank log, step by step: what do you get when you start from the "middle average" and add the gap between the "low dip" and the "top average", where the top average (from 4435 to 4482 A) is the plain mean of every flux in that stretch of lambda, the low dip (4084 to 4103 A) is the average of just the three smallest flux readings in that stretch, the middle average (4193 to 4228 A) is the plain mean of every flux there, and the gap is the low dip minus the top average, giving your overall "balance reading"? 29.8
